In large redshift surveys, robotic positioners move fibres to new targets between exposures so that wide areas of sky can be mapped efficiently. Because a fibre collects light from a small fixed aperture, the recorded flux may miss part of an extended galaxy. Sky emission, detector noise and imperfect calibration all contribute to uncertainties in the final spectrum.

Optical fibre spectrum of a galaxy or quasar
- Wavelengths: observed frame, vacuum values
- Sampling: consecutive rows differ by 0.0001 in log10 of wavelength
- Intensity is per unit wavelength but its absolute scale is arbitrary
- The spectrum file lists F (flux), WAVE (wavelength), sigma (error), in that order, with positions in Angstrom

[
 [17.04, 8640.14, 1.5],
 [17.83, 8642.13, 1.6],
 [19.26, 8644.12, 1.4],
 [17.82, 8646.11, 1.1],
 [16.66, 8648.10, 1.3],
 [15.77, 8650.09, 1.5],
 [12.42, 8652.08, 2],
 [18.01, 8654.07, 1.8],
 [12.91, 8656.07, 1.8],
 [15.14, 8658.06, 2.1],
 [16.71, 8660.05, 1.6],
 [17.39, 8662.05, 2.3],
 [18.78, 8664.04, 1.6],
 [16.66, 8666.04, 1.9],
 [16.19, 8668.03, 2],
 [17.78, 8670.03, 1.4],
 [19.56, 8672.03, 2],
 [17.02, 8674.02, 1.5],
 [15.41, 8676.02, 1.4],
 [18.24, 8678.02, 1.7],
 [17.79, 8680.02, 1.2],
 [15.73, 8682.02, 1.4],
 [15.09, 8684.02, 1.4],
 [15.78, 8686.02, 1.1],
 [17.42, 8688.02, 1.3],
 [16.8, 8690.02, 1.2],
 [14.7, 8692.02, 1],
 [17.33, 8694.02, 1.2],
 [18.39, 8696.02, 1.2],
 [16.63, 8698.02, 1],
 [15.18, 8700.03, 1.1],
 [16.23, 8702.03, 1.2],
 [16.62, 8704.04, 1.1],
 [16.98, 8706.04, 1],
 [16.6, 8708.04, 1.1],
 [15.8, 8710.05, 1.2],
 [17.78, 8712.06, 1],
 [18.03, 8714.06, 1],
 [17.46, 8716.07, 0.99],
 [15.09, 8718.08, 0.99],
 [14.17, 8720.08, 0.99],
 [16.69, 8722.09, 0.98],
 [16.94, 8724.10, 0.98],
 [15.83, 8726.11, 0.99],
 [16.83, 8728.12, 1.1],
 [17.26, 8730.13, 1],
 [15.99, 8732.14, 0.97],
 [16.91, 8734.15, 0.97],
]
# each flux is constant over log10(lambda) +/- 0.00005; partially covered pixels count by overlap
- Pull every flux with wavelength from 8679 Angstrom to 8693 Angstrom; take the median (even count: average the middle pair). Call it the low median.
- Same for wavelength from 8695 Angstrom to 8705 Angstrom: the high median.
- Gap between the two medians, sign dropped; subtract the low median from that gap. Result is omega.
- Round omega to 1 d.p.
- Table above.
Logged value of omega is -14.9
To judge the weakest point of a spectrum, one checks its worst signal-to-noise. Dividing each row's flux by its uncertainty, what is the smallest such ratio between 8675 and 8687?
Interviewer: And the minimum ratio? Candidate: 11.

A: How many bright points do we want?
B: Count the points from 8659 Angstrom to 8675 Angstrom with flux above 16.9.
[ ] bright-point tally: 5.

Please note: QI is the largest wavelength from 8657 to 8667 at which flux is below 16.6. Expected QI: 8658.06 Angstrom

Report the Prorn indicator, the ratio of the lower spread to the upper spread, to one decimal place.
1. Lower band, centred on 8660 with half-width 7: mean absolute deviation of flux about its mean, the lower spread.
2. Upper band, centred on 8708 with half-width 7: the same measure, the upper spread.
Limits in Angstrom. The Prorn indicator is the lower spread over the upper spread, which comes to 2.3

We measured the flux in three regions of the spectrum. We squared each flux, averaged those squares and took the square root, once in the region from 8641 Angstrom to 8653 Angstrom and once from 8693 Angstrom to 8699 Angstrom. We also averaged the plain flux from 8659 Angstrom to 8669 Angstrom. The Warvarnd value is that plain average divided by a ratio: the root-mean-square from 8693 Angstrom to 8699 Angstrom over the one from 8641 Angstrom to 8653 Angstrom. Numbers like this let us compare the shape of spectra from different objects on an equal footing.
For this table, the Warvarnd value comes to 16.5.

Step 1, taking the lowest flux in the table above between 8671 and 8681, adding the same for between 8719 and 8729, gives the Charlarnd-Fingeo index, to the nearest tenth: 29.6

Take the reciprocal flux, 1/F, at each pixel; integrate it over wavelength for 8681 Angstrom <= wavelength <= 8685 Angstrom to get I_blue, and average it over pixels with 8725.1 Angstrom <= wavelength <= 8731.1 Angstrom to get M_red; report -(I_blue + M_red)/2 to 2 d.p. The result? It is -0.16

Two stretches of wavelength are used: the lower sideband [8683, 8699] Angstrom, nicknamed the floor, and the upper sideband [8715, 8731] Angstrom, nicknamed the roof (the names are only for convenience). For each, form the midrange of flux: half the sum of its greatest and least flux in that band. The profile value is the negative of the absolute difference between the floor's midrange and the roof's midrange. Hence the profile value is -0.73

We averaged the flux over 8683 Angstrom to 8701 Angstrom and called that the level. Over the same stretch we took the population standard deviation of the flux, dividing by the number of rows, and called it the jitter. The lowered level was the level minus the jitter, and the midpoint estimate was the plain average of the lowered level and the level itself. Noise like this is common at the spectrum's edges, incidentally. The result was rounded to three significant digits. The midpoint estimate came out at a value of 15.8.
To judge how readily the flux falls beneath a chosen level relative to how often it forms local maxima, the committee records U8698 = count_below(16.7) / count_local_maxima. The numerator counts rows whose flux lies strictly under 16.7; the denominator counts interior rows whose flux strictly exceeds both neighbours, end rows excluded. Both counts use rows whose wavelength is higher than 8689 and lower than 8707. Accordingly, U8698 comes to 5.0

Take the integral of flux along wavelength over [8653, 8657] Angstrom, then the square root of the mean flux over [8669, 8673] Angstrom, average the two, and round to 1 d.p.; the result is 33.0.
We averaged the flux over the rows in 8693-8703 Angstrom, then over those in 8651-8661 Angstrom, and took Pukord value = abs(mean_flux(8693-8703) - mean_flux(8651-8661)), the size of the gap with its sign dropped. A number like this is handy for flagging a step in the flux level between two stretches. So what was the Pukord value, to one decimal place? 1.7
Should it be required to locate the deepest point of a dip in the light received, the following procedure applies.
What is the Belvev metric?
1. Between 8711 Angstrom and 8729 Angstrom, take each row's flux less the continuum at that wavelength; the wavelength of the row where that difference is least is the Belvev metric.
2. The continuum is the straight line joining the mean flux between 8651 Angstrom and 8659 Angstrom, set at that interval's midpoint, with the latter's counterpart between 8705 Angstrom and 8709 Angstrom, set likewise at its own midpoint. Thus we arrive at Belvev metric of 8720.08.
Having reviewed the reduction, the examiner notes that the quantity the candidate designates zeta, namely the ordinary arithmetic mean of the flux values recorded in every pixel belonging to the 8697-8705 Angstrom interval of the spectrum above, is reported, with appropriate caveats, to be 16.2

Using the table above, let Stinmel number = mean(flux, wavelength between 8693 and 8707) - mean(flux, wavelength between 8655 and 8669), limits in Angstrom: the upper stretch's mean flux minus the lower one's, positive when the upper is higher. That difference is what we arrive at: 0.5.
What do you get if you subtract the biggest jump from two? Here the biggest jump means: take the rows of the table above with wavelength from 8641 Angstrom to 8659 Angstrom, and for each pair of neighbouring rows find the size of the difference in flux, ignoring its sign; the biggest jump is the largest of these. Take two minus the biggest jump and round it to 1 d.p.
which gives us -3.6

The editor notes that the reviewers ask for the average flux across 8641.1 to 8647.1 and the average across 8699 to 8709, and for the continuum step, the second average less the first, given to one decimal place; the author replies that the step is -2.0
